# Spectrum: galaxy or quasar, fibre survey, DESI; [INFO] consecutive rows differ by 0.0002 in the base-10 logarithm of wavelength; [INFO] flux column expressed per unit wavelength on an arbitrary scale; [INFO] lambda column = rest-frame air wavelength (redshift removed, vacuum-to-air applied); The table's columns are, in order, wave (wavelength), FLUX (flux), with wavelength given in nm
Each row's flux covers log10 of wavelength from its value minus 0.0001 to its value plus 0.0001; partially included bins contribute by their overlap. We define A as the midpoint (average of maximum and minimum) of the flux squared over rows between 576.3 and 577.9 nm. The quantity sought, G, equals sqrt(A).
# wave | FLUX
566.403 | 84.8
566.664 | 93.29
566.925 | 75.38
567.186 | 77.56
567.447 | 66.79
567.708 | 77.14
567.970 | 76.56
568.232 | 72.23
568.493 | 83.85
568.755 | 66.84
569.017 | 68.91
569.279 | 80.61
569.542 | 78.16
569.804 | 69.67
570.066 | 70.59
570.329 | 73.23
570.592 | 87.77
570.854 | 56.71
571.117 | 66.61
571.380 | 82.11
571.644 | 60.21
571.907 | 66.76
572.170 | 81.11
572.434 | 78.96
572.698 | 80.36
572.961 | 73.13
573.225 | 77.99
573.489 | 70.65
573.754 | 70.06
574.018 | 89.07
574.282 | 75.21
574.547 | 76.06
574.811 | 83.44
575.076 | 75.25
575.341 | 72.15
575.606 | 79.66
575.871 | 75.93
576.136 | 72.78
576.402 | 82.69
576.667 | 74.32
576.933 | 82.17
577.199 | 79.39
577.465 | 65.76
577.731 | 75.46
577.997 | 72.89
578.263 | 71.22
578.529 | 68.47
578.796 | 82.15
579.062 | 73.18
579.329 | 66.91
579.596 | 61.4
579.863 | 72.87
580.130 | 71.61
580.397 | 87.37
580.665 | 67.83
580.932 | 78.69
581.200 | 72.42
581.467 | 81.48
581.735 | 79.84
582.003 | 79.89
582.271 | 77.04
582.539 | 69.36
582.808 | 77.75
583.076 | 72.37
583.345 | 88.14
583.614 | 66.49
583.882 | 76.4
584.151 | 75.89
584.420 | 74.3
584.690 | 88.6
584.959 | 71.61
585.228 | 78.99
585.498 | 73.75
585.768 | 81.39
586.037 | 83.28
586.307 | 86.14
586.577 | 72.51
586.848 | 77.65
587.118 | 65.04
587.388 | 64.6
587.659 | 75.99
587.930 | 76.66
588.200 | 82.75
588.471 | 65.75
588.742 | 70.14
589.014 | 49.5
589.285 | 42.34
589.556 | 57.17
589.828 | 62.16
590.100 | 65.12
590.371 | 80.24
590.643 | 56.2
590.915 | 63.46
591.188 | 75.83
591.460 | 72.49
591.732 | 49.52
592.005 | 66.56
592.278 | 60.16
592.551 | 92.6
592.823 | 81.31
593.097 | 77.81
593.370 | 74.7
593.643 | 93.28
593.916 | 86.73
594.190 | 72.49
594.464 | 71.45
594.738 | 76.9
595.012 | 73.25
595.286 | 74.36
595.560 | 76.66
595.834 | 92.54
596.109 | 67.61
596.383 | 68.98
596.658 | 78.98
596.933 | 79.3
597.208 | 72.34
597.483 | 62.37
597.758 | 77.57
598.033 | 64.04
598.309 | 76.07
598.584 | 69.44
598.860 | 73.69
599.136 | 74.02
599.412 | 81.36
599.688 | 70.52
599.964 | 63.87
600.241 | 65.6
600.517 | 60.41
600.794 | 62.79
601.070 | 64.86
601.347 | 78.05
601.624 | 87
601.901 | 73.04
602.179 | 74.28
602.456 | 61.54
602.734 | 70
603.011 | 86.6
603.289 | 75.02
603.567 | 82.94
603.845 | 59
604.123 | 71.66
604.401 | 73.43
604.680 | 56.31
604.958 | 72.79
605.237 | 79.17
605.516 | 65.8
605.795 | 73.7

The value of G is 74.7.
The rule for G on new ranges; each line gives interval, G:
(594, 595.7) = 74.2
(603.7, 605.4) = 68.7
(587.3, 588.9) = 74.2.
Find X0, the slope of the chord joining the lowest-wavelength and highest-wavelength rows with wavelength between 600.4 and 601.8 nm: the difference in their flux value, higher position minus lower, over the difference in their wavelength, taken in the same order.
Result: 24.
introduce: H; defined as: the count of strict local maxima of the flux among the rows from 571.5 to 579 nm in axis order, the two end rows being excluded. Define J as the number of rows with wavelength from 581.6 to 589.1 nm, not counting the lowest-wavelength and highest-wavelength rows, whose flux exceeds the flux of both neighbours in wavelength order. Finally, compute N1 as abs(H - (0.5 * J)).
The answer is 4.00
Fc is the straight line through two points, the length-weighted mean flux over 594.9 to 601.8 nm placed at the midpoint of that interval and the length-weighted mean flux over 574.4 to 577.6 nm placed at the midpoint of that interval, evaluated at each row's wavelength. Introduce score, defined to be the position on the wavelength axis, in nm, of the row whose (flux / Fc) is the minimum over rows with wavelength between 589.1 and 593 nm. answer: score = 589.285 nm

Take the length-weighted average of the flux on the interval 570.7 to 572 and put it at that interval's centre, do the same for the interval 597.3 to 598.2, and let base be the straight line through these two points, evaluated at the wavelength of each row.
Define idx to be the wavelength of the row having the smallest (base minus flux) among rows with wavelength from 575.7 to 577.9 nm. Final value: 576.402 nm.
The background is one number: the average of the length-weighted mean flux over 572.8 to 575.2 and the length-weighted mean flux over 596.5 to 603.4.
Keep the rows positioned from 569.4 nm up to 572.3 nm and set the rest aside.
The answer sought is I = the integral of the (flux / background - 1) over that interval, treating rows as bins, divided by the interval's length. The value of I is -0.03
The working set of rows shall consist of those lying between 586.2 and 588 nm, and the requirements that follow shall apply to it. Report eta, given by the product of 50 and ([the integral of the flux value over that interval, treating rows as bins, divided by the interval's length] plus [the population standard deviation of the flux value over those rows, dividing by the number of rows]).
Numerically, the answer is 4038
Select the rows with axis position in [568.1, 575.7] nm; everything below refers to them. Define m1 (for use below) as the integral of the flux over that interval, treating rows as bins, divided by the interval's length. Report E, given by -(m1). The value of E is -74.7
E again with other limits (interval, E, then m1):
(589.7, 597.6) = -73.3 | 73.3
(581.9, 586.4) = -77.6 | 77.6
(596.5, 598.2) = -72.4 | 72.4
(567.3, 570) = -74.0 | 74.0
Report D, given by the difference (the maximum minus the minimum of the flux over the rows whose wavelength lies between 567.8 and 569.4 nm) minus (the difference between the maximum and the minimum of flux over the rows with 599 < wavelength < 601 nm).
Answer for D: -4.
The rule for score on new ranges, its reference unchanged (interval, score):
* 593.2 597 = 596.109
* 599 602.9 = 600.517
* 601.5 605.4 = 604.680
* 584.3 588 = 587.388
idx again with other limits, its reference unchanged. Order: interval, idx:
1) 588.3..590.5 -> 590.371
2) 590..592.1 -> 590.371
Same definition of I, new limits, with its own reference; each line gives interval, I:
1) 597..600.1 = -0.04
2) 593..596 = 0.06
